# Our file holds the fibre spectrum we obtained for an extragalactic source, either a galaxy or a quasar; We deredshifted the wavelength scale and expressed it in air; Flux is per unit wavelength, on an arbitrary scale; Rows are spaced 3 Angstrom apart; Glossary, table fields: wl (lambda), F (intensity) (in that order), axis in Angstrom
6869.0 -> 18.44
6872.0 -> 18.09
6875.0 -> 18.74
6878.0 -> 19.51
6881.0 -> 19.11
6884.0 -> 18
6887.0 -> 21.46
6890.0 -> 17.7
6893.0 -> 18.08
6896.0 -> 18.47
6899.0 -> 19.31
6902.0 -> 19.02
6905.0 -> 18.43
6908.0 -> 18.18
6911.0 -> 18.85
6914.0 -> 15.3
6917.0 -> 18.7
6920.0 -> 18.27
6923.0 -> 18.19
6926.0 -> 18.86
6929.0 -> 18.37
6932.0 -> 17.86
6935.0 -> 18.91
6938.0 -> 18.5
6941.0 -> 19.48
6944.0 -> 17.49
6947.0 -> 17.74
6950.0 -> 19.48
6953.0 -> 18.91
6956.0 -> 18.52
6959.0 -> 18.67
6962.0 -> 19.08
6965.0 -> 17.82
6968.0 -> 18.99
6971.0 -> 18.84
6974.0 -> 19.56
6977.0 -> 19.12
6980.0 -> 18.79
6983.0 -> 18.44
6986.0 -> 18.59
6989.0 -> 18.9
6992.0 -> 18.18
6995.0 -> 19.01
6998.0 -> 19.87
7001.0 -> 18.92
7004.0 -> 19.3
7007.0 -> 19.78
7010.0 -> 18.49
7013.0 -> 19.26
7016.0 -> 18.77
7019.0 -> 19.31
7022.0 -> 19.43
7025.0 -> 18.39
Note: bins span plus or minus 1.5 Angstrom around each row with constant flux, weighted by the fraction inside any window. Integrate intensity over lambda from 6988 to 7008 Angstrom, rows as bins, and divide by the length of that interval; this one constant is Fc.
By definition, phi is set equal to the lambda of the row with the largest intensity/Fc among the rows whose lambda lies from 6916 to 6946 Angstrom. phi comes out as 6941.0 Angstrom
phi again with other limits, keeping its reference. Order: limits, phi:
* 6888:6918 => 6899.0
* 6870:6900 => 6887.0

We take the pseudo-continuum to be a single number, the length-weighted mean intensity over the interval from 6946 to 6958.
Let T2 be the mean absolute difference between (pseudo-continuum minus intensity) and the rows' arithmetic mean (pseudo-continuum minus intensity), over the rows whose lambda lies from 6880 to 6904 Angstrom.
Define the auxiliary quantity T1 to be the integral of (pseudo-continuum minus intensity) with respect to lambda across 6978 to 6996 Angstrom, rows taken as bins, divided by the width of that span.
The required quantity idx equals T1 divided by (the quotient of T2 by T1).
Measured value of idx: 0.00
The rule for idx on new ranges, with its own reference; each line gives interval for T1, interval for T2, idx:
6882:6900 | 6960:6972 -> 0.04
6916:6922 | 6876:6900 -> 0.08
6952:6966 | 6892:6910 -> 0.02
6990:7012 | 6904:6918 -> 0.14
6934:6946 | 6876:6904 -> 0.03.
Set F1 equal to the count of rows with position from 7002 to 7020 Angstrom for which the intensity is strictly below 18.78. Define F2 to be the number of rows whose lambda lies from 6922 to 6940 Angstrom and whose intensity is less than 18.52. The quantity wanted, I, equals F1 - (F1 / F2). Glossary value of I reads 1.5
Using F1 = 2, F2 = 4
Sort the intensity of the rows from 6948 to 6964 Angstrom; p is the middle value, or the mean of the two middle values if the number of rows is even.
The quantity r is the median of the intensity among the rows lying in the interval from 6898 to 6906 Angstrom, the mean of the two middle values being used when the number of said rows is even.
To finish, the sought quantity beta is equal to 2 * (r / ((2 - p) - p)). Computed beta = -1.06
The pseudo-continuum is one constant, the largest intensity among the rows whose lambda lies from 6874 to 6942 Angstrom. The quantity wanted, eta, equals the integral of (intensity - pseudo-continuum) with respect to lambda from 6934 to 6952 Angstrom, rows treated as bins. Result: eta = -51.5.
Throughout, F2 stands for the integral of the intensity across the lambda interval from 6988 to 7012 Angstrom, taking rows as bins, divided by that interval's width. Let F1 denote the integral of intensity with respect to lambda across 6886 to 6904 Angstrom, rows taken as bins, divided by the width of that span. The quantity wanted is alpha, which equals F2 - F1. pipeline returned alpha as 0.1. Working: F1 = 18.9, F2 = 19.1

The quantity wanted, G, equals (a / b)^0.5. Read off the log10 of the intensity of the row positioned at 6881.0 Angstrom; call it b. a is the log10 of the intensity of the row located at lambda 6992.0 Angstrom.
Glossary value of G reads 0.99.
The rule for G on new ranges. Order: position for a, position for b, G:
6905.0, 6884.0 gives 1.00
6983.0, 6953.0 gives 1.00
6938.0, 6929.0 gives 1.00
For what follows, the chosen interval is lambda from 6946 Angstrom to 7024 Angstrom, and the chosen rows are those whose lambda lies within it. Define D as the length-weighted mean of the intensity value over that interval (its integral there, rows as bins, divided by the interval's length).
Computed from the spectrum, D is 18.9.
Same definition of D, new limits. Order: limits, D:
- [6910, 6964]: 18.4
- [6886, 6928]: 18.5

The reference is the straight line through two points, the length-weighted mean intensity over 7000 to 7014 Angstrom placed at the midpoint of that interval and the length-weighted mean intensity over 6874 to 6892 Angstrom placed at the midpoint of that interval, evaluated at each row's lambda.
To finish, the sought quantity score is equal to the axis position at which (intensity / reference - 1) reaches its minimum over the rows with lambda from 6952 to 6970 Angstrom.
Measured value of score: 6965.0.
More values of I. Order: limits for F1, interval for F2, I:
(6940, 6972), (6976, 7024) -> 3.3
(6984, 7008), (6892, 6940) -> 1.8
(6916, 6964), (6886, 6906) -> 7.5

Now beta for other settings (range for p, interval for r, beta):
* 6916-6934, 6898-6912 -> -1.09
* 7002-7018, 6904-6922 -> -1.00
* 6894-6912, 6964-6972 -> -1.07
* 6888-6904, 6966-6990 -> -1.08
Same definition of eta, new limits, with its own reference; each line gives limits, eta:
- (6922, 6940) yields -53.6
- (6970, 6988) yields -46.2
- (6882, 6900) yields -47.3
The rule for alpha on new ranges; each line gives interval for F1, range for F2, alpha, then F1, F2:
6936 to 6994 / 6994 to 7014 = 0.5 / 18.7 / 19.2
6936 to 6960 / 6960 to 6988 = 0.2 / 18.6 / 18.8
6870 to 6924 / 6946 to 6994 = 0.2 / 18.5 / 18.7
